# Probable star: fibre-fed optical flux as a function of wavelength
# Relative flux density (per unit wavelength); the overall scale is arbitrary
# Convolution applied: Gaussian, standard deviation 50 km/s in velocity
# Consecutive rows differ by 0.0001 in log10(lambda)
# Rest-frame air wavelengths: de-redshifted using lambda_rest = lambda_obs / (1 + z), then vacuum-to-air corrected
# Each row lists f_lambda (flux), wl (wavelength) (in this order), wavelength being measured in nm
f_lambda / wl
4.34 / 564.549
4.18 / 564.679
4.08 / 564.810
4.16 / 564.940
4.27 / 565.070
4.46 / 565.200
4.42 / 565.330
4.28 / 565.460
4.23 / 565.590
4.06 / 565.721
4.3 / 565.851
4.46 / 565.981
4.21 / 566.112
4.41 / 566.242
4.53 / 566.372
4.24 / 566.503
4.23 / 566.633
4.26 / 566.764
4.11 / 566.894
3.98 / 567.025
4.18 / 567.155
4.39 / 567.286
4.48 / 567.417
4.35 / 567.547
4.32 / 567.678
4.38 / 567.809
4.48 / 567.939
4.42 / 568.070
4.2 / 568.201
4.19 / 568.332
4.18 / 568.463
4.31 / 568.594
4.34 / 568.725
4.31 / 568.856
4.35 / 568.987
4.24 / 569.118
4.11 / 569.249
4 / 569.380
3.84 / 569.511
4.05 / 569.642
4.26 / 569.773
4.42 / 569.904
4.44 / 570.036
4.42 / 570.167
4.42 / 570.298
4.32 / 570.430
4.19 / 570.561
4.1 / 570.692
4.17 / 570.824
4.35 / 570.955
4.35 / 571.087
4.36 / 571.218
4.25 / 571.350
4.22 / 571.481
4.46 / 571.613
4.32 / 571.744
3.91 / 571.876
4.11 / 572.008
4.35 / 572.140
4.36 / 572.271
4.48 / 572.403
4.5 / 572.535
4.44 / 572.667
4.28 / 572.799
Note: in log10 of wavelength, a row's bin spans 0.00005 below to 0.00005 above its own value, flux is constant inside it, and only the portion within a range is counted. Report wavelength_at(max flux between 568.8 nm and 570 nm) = 569.904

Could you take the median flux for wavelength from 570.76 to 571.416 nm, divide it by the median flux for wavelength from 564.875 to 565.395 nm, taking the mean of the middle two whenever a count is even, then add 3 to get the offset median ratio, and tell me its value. 4.00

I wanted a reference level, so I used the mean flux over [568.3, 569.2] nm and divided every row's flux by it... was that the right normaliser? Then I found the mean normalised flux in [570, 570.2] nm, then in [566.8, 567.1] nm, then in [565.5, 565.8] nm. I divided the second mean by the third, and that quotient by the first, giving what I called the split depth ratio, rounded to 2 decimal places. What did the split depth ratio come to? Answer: 0.94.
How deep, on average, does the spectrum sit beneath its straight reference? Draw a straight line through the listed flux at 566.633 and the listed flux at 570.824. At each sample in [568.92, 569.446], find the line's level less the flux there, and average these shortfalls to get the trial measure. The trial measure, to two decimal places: 0.02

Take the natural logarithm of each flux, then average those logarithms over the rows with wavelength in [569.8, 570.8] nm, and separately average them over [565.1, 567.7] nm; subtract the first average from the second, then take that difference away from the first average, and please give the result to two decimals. 1.47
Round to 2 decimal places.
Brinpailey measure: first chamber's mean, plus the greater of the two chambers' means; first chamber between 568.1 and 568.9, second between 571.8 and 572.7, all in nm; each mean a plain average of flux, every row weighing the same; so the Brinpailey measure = 8.56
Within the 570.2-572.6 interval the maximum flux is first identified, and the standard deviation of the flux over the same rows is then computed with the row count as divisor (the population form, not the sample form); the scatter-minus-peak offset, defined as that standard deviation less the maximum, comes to -4.35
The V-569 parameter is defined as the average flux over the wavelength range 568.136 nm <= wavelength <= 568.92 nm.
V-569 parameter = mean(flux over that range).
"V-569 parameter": 4.25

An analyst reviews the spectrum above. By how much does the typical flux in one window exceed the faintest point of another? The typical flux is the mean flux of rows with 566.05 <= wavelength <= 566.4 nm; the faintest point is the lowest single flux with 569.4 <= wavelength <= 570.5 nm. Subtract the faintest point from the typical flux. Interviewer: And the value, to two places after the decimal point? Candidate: 0.54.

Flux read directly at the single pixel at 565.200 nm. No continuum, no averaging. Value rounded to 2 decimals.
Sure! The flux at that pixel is 4.46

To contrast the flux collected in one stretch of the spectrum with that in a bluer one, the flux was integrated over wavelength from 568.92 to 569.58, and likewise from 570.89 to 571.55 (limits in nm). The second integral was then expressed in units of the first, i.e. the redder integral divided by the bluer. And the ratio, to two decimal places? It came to 1.05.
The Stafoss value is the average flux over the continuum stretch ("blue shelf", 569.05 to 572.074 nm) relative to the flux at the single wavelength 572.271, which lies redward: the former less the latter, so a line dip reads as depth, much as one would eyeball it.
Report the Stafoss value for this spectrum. -0.13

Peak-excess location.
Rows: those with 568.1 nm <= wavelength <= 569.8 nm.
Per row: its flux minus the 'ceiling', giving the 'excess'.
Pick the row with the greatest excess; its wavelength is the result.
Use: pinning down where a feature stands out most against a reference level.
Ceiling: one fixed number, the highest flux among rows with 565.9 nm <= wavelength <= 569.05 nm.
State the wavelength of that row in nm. 568.987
